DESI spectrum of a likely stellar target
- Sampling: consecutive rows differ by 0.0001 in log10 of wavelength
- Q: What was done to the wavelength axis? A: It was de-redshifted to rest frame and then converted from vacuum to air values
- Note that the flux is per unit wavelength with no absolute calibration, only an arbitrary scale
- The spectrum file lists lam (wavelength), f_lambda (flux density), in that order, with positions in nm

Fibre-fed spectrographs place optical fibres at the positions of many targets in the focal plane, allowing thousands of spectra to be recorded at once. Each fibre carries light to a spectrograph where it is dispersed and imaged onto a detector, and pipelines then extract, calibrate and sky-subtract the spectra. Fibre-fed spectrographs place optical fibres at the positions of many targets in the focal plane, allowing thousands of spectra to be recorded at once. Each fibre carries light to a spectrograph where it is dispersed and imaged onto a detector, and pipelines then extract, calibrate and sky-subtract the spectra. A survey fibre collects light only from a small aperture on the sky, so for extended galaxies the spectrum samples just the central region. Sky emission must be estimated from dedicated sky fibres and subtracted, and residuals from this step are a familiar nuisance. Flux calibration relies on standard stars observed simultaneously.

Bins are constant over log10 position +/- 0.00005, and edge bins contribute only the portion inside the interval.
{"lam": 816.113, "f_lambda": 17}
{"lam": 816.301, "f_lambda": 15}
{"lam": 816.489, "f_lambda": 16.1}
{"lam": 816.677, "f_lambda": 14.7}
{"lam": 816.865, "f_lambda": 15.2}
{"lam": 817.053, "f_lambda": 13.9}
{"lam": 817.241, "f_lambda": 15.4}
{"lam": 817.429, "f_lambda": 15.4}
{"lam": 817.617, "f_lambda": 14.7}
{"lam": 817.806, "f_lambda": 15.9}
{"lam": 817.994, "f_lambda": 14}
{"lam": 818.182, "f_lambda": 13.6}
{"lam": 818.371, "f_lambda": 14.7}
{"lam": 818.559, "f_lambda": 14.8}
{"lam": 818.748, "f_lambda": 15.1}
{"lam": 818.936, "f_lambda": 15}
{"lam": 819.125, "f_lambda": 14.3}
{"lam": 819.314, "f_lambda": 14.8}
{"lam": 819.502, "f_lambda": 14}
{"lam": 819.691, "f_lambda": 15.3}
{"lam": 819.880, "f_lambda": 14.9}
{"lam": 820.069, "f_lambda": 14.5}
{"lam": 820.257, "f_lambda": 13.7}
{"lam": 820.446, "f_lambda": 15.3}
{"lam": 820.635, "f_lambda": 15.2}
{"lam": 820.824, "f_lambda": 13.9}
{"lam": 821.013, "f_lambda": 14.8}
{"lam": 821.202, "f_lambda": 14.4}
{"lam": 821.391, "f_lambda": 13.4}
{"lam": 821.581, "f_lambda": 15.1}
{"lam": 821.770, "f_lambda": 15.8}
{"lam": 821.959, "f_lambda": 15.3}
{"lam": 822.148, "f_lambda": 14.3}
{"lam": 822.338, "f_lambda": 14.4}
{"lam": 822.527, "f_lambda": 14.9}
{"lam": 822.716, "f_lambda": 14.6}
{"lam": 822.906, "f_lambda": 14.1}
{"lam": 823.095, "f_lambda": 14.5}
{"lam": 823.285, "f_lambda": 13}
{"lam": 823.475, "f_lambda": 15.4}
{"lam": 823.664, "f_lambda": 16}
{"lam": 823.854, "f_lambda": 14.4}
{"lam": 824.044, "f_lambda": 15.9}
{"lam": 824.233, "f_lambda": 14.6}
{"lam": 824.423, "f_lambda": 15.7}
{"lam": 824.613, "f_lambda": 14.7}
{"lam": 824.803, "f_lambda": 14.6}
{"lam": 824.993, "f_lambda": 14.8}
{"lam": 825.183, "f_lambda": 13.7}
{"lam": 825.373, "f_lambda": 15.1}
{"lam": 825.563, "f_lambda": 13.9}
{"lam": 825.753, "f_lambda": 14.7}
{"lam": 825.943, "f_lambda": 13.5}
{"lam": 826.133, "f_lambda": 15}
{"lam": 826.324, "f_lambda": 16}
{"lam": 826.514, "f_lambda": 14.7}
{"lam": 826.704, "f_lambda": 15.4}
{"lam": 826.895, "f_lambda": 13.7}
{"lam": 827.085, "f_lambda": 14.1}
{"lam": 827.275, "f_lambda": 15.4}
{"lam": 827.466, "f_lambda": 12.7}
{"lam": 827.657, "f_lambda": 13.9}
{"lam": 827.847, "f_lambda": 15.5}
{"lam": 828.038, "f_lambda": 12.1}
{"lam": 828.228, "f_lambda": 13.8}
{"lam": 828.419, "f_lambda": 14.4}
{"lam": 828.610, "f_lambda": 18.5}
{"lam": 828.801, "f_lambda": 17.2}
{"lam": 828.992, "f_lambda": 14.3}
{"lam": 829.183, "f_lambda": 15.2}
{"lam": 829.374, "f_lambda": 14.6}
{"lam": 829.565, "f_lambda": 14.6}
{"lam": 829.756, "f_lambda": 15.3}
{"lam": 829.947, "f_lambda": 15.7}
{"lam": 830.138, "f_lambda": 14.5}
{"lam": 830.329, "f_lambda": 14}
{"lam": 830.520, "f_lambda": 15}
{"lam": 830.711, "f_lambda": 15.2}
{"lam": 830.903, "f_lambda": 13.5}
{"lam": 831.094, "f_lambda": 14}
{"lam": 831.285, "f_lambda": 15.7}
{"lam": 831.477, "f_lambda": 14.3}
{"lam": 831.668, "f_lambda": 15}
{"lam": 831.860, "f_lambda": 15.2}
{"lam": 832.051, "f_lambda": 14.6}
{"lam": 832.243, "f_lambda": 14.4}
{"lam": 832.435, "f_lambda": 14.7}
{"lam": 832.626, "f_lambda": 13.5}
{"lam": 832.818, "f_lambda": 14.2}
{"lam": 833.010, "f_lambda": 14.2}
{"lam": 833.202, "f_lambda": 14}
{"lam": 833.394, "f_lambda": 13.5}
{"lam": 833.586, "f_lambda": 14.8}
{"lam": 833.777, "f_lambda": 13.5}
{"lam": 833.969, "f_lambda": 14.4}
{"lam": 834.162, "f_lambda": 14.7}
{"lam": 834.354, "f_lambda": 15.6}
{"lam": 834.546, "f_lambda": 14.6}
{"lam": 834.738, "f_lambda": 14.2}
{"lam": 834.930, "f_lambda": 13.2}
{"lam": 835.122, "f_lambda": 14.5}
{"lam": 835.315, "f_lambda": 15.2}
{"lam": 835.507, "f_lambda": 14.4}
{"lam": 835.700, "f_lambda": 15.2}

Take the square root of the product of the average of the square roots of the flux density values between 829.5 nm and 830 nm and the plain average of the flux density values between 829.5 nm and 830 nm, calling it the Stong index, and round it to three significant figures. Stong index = 7.70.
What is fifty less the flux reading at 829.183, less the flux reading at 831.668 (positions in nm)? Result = 19.8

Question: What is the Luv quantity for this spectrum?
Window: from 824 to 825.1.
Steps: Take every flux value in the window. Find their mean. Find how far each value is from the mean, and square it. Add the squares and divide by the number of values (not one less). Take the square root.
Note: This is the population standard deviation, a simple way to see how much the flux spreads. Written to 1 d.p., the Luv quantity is 0.5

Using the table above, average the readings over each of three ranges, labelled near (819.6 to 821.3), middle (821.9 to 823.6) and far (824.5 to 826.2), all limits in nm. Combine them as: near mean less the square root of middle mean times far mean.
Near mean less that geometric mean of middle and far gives 0.19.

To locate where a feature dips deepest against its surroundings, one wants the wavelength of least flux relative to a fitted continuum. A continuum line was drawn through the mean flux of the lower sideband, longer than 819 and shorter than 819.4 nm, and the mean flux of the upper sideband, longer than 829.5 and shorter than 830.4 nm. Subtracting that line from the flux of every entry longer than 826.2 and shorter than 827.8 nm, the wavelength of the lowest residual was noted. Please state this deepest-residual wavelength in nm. 827.466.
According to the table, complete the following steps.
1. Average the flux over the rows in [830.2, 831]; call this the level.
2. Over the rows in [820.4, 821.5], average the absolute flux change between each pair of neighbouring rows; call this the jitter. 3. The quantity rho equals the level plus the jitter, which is 15.17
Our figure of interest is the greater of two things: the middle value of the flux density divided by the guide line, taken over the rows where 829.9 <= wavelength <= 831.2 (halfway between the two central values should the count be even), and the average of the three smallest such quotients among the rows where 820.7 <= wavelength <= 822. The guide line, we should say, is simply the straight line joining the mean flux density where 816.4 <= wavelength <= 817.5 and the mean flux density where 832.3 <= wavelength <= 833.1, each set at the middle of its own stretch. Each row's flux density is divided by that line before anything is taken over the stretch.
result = 1.013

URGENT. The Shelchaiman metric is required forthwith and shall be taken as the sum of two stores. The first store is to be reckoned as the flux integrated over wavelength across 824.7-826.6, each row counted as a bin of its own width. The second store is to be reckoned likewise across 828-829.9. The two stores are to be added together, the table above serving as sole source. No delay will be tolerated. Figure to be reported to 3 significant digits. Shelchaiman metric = 56.4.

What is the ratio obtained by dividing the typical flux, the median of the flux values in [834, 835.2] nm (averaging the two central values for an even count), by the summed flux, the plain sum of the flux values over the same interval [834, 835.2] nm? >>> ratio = 0.168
